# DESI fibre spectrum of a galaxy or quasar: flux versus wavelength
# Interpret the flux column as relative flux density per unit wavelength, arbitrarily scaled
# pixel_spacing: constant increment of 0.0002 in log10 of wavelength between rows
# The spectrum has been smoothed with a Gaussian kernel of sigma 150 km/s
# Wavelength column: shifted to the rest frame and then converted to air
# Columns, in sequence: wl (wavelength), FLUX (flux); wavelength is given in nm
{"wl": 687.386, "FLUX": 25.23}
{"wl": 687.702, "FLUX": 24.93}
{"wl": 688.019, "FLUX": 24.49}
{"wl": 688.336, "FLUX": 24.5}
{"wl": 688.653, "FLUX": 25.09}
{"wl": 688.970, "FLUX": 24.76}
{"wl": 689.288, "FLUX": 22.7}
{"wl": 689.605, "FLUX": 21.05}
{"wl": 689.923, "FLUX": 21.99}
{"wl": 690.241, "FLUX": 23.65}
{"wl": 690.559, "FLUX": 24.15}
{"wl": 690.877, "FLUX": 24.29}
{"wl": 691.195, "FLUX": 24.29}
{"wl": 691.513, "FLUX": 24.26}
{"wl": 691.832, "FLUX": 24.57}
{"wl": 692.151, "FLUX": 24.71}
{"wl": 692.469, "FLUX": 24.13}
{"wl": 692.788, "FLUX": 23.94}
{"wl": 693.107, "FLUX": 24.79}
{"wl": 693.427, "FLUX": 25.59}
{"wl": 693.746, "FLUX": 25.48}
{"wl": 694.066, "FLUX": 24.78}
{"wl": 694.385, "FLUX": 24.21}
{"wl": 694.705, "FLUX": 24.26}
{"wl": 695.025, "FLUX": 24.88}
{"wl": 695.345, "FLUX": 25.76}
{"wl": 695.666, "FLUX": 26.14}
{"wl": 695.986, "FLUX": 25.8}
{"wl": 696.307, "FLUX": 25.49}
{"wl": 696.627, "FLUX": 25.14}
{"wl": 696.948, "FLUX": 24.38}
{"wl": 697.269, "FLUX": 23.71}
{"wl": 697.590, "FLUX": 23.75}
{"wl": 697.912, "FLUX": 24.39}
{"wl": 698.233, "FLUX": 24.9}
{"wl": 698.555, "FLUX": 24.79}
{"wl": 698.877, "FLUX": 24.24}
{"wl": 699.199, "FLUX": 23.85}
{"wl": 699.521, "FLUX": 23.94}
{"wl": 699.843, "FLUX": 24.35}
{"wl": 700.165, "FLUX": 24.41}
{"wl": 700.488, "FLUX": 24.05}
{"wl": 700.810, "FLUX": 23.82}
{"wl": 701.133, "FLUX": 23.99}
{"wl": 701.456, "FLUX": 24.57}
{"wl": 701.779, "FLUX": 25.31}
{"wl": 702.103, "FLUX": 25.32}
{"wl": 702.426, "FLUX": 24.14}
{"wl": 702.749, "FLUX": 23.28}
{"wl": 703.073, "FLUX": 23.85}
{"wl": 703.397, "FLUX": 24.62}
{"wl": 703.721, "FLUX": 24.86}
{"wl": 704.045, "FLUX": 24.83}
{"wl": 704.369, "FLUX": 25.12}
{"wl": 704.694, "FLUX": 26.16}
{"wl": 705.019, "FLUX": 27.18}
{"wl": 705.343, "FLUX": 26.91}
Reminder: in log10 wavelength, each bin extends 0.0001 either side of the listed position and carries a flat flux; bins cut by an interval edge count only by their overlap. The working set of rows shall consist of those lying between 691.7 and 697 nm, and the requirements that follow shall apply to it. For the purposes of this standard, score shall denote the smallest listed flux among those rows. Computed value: 23.94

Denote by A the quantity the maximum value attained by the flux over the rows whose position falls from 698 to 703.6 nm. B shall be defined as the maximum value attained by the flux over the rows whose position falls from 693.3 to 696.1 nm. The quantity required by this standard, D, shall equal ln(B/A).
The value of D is 0.03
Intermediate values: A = 25.32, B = 26.14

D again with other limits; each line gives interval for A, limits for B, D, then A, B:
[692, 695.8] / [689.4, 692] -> -0.06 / 26.14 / 24.57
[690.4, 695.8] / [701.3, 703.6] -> -0.03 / 26.14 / 25.32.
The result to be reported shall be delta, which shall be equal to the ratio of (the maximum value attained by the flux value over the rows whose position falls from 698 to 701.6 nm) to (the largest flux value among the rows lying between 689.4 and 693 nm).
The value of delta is 1.01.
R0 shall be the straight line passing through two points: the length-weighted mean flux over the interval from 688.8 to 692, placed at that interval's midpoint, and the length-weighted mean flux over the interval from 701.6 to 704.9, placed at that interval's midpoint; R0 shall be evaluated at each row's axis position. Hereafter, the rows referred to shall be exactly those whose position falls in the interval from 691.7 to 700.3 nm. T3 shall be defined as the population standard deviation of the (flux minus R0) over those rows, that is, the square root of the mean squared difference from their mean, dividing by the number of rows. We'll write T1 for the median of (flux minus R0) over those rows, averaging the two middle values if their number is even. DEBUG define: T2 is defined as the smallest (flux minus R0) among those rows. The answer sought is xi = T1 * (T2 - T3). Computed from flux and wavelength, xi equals -0.59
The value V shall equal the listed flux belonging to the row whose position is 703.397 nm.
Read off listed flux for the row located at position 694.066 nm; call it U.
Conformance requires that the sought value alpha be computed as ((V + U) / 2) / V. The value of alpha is 1.00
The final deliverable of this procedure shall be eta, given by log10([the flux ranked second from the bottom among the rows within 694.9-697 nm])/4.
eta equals 0.349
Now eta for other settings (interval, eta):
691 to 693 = 0.346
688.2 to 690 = 0.336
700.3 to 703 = 0.344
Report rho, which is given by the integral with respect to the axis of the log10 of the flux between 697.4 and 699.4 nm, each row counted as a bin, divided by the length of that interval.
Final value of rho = 1.39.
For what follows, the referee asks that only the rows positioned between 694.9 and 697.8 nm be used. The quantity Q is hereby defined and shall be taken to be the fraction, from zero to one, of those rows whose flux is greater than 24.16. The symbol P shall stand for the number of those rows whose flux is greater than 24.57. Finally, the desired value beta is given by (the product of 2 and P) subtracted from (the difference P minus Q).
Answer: -6.78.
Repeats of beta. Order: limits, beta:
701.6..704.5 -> -6.67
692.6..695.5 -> -6.89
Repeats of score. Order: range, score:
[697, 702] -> 23.71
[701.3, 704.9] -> 23.28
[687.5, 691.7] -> 21.05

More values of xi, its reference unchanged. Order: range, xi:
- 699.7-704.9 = 0.19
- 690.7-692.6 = 0.11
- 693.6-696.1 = -0.48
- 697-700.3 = 0.11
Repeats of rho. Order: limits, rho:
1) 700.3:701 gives 1.38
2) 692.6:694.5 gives 1.39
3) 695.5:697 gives 1.41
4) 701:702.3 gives 1.39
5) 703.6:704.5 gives 1.40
